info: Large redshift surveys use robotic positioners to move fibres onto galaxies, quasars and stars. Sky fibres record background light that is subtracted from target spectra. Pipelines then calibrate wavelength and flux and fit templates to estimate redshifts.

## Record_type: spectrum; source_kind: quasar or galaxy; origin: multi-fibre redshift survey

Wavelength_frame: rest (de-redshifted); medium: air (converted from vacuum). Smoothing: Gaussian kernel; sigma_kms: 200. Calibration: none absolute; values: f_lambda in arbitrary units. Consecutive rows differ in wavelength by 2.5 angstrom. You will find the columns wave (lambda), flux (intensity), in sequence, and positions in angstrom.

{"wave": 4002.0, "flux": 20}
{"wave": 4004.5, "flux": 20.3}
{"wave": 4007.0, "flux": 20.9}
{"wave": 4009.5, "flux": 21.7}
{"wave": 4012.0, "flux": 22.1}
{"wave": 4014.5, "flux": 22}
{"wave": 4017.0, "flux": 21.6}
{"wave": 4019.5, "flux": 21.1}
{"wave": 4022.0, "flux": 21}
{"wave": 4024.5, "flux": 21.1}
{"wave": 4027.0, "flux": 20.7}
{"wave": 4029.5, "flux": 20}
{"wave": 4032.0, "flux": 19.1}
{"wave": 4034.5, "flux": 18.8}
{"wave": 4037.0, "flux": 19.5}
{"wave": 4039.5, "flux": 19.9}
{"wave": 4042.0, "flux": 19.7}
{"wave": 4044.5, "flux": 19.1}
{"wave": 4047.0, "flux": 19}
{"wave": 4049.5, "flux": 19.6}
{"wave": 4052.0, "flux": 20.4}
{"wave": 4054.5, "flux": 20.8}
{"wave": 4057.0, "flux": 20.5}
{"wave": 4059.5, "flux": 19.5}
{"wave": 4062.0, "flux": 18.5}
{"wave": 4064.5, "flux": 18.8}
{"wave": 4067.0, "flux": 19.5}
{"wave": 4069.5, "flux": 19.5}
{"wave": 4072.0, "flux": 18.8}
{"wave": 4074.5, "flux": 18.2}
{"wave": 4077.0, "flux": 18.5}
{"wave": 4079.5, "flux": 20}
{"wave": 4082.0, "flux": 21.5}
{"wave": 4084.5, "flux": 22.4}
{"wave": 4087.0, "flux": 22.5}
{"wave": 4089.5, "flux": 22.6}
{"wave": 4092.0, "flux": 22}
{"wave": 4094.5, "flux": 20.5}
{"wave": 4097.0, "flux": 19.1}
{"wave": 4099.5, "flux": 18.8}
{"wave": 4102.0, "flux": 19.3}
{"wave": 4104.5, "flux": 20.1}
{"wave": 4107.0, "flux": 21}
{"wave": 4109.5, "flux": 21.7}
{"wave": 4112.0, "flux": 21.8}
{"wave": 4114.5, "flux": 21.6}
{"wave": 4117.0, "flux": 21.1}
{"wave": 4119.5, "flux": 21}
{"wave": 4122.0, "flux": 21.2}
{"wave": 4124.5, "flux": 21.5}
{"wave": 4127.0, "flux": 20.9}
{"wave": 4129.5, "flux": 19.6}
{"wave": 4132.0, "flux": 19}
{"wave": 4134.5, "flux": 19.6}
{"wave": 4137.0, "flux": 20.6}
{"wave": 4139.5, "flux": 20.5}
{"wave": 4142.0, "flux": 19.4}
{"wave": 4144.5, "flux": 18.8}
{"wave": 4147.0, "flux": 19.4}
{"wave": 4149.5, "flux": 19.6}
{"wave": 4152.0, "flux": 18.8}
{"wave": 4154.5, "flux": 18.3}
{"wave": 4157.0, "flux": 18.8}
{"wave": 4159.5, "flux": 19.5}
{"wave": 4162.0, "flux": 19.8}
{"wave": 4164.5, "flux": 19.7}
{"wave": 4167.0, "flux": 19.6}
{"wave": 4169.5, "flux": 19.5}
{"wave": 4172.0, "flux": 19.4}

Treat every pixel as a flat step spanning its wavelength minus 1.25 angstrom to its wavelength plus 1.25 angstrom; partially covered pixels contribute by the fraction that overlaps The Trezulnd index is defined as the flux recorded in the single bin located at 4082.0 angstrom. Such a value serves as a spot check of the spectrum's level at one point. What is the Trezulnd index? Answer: 21.5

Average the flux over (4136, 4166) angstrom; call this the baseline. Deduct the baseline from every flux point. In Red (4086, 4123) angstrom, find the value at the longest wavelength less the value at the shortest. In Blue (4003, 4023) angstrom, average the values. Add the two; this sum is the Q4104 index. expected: 0.6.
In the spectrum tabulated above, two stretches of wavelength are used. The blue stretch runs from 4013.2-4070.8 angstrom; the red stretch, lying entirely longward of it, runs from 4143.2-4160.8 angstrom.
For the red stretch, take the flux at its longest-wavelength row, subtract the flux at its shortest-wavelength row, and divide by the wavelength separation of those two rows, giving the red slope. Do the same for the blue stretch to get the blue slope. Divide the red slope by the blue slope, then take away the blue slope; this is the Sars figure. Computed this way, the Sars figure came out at -1.0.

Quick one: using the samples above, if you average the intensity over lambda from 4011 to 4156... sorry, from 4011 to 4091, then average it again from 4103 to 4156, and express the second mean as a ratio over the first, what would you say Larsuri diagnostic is 1.003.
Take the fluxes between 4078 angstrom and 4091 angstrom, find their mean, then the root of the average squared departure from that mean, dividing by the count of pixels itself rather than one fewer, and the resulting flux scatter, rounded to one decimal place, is 1.0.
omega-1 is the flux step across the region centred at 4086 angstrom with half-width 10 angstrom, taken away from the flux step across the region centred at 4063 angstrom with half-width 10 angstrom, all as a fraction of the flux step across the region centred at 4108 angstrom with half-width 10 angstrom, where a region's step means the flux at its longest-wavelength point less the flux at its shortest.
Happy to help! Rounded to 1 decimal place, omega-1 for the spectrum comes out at -1.7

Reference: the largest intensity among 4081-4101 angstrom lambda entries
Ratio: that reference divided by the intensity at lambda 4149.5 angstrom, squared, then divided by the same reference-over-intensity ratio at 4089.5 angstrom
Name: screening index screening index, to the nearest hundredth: 1.33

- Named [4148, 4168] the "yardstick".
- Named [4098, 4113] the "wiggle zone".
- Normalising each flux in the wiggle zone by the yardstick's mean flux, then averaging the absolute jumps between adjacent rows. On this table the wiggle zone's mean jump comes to 0.031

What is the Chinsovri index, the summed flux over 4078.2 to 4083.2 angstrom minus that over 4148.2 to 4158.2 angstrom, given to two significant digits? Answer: -34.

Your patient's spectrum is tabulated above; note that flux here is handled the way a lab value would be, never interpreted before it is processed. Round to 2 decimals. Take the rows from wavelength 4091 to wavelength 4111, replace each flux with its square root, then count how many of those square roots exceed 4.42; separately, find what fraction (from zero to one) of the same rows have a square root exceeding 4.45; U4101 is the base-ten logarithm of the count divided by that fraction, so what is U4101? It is 0.90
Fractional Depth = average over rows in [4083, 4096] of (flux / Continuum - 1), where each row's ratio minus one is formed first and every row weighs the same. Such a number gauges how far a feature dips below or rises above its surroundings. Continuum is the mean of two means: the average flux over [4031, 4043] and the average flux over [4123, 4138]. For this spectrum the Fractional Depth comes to 0.11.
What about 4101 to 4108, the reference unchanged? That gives 0.02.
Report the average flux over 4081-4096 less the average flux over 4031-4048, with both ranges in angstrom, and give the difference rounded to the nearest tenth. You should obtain 2.6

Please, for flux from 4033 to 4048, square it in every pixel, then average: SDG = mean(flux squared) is 374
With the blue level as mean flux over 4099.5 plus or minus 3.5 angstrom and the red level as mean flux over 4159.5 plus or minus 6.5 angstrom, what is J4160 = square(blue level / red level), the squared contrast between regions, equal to 0.98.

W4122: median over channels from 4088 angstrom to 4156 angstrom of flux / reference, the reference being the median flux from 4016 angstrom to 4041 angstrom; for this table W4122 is 1.007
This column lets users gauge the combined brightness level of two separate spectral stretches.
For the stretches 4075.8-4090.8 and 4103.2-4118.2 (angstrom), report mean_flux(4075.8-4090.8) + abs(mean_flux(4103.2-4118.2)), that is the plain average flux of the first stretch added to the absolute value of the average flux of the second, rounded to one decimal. 42.5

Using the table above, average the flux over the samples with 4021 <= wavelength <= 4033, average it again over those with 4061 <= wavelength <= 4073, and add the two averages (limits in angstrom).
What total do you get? 39.4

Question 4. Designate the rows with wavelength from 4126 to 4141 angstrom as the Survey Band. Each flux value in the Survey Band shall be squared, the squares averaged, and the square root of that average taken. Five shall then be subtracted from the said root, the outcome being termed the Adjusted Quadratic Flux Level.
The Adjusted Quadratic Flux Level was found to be 15.0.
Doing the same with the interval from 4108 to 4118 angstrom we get 16.6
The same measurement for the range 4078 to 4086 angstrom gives 16.3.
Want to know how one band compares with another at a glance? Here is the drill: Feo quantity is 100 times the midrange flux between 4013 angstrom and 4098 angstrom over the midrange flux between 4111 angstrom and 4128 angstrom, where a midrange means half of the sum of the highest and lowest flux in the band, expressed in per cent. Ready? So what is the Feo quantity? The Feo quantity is 96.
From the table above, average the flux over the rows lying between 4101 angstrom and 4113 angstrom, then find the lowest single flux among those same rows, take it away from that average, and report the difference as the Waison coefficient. 1.5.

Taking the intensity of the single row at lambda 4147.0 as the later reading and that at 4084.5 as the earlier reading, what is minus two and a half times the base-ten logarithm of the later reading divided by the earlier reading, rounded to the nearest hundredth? 0.16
